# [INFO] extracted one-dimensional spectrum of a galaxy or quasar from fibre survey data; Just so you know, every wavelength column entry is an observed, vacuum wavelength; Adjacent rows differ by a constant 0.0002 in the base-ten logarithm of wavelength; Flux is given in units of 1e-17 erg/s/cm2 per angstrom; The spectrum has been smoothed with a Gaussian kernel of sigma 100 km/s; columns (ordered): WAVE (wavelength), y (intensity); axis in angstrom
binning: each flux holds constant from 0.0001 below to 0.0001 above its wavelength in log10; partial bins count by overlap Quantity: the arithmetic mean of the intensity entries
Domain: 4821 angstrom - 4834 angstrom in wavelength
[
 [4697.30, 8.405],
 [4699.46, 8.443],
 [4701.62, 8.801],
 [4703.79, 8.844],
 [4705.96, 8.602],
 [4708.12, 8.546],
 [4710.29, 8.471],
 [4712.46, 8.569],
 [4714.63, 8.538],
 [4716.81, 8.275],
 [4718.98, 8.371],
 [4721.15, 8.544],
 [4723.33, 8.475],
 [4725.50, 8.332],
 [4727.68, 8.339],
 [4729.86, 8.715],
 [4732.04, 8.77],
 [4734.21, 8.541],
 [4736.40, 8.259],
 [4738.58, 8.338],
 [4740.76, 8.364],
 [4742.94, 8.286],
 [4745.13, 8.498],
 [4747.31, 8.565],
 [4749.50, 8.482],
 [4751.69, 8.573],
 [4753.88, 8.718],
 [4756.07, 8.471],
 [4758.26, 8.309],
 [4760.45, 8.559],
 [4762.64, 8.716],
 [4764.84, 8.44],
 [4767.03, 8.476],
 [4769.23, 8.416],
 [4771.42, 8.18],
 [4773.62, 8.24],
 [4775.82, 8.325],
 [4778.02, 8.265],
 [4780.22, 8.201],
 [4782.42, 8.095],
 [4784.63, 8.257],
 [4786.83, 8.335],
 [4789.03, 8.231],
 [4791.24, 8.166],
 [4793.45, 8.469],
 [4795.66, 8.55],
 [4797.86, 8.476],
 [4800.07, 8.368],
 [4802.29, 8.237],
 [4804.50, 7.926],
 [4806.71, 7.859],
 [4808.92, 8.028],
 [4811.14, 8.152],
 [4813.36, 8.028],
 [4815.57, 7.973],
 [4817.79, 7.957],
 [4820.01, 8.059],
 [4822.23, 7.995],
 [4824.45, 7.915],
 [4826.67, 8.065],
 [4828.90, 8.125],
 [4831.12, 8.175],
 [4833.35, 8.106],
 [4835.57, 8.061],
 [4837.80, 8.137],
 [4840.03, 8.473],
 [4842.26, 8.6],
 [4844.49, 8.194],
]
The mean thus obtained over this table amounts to 8.06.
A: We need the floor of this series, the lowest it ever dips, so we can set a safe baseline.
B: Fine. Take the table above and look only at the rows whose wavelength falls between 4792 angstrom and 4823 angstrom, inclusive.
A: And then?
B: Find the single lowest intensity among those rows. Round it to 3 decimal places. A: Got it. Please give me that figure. 7.859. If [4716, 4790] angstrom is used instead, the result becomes 8.095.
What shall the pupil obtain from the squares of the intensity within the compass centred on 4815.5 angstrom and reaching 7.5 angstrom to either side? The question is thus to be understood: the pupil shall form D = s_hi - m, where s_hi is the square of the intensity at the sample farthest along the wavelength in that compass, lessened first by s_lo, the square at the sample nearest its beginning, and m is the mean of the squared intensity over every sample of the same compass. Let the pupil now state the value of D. -65.0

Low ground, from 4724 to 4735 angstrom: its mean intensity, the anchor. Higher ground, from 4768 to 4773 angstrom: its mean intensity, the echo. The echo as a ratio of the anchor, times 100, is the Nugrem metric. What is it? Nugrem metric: 97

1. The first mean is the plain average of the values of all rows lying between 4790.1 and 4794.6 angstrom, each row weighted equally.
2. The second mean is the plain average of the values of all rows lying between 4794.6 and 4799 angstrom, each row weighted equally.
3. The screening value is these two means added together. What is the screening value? 16.83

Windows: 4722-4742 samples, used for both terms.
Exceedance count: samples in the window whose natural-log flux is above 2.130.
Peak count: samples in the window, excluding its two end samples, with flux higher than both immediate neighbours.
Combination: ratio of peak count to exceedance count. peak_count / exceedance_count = 0.25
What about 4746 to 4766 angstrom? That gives 0.25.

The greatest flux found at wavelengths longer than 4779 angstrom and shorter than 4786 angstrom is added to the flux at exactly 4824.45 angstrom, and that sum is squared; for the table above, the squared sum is 262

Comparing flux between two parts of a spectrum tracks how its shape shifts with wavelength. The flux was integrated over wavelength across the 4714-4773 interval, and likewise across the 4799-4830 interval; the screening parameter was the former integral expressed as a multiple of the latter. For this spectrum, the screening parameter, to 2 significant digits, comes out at 2.0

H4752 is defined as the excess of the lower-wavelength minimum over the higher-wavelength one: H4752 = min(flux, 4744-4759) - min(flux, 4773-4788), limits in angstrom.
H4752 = 0.21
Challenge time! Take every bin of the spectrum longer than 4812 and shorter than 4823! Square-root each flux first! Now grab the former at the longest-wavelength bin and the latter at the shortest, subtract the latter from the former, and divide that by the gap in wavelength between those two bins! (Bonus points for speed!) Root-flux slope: -0.001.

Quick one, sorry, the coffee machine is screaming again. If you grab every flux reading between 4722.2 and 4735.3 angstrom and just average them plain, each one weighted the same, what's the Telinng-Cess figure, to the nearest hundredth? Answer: 8.53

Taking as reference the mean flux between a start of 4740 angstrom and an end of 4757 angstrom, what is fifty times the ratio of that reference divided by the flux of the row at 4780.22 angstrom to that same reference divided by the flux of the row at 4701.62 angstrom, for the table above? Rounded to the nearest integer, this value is 54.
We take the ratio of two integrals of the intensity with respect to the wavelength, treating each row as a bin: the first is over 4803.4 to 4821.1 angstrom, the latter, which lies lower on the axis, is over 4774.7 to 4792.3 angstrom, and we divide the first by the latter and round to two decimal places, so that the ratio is 0.98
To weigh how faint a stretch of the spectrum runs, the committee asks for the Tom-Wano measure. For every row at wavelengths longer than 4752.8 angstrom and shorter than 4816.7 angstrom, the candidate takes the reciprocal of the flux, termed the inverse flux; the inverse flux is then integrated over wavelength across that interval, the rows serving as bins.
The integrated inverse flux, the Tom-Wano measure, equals 8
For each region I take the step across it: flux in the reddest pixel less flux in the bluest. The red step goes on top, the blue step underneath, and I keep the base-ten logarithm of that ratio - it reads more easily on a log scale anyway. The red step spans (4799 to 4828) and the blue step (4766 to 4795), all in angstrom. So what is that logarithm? 1.6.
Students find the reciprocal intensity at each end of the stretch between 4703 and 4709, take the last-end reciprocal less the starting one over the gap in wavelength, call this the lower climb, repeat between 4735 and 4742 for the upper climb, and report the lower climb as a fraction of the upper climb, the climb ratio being -2.6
